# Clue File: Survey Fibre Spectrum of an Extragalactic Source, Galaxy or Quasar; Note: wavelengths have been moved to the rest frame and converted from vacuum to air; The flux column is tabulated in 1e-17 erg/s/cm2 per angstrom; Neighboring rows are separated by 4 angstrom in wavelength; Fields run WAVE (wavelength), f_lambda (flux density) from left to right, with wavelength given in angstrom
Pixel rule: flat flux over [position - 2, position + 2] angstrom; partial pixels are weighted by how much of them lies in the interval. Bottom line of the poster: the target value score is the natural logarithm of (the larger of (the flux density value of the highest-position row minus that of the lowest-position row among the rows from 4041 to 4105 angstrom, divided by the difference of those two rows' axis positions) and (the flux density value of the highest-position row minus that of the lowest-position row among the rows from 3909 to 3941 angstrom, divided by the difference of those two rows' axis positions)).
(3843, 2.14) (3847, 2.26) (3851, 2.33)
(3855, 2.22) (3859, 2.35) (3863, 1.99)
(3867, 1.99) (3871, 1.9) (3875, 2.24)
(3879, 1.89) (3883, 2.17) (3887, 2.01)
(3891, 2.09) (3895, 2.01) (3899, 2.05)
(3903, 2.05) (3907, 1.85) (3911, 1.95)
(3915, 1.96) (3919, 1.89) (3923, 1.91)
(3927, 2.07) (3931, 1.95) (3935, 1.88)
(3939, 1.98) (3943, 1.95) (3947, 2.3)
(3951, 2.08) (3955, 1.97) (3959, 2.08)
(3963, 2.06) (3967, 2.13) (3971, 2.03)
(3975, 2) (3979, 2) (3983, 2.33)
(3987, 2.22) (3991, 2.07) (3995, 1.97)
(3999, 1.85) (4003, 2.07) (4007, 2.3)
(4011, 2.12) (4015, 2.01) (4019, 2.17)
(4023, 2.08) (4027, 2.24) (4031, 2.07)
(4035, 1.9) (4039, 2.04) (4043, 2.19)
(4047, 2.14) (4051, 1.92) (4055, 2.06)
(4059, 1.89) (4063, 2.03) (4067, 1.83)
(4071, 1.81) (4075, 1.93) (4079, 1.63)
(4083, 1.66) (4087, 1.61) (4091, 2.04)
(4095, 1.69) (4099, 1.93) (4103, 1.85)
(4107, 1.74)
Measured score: -6.84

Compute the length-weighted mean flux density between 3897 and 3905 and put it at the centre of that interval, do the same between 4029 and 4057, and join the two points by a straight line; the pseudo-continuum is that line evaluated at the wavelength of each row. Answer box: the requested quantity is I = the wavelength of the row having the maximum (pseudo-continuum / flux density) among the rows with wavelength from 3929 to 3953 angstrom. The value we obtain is 3935 angstrom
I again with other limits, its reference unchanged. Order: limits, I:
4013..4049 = 4035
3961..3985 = 3975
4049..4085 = 4079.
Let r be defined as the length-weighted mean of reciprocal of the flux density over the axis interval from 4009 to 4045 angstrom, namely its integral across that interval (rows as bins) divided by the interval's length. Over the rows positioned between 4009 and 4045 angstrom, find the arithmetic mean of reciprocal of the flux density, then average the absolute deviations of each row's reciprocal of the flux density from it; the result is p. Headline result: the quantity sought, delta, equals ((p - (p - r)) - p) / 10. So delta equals 0.0461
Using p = 0.018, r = 0.479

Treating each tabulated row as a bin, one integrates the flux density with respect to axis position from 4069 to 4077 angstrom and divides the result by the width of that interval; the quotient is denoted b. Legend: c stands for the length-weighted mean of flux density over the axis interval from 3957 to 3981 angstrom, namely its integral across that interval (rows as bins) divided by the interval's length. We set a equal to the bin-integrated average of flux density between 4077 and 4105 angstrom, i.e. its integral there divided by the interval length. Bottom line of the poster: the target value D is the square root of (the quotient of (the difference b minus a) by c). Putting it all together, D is 0.22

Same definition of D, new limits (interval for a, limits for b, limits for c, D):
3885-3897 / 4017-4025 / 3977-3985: 0.20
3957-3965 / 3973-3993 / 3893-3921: 0.17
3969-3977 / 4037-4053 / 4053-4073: 0.17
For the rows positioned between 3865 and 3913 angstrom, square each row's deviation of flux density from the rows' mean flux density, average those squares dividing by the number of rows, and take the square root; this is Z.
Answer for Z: 0.11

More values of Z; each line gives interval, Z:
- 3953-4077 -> 0.13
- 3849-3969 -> 0.13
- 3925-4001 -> 0.12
